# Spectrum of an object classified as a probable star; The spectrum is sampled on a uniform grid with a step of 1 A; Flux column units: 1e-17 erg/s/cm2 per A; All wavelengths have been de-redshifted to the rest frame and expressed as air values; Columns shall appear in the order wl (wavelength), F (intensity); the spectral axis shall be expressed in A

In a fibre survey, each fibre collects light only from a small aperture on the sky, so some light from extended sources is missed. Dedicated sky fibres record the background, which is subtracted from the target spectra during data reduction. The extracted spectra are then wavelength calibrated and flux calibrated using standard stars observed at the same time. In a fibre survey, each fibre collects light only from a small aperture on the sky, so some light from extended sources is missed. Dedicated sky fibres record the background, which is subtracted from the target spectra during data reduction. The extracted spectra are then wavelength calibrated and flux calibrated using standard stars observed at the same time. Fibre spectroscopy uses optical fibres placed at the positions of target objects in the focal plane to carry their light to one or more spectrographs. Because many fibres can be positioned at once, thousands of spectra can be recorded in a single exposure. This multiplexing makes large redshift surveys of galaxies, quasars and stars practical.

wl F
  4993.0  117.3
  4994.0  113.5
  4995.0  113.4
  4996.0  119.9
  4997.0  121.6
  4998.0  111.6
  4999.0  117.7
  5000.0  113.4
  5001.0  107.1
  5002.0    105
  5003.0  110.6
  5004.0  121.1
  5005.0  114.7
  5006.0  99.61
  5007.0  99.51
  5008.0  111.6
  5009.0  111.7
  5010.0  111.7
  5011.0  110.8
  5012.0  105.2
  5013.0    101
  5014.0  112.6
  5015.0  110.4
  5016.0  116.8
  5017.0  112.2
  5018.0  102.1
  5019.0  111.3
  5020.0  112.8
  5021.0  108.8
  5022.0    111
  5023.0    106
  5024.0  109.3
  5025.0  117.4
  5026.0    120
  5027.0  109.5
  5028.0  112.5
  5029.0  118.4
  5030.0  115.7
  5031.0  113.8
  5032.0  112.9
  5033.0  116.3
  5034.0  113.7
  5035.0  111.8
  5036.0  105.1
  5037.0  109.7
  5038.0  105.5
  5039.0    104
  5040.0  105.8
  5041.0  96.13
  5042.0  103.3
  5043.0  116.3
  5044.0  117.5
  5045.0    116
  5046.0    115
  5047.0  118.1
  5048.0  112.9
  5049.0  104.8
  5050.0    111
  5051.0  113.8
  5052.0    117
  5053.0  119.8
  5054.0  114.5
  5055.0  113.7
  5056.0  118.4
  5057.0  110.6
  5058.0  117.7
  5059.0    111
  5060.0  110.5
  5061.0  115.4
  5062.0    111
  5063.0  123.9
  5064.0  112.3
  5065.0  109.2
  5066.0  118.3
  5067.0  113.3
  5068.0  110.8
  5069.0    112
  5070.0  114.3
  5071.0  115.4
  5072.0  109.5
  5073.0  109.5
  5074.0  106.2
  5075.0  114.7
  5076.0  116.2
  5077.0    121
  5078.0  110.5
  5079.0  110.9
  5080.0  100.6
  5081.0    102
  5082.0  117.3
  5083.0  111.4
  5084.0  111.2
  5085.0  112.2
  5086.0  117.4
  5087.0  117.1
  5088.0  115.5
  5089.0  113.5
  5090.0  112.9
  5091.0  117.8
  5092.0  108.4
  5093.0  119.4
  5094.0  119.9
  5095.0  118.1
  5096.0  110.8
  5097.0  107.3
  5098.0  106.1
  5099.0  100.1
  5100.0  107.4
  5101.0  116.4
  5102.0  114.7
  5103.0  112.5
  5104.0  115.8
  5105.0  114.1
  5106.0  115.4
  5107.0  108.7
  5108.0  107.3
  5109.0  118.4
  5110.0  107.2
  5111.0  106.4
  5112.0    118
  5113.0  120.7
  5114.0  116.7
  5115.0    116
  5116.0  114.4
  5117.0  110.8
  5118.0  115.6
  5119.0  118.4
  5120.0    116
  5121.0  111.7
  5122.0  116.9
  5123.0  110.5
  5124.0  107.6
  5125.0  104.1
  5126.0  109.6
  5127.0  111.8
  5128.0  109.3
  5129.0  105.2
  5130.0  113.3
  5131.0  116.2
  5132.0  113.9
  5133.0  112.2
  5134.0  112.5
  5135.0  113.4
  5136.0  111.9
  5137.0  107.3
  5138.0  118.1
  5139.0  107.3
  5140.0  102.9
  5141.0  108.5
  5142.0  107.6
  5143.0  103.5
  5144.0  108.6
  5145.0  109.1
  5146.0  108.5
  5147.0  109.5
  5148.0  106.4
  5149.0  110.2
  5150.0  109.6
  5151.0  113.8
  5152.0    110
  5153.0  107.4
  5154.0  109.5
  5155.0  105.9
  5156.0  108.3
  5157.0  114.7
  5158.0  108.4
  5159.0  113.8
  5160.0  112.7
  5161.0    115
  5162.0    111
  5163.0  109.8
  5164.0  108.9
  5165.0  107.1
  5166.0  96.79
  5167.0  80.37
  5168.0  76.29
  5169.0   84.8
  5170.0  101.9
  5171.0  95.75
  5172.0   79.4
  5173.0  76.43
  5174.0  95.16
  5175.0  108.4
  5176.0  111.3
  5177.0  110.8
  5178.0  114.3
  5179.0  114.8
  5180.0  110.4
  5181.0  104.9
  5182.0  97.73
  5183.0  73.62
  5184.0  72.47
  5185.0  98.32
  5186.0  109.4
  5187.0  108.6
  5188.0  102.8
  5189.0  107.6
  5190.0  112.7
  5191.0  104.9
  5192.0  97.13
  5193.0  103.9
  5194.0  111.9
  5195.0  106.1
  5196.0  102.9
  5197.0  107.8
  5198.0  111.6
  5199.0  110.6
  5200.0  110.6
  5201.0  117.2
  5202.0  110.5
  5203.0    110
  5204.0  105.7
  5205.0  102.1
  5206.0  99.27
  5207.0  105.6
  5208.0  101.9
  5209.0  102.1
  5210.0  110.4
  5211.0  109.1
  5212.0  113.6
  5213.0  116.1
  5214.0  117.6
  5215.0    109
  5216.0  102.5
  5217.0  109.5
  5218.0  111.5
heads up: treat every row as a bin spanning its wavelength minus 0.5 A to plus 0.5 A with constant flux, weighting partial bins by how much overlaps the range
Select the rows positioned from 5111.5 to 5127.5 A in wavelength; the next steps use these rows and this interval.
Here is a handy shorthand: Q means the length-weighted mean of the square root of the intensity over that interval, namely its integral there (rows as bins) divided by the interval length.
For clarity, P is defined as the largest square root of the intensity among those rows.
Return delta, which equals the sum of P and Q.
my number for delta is 21.6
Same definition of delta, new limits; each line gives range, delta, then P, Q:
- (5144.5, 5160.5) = 21.2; 10.71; 10.5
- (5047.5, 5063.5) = 21.8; 11.13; 10.7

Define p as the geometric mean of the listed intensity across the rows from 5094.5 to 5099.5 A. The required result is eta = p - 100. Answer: 8.3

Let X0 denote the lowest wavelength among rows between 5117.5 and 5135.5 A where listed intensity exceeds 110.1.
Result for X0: 5118.0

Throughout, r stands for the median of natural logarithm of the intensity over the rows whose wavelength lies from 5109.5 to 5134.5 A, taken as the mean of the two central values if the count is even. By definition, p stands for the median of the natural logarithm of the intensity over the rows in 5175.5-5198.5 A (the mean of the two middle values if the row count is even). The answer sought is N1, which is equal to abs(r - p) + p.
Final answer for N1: 4.72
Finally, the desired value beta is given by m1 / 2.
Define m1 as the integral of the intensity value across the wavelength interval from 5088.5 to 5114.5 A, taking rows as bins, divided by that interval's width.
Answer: 56.4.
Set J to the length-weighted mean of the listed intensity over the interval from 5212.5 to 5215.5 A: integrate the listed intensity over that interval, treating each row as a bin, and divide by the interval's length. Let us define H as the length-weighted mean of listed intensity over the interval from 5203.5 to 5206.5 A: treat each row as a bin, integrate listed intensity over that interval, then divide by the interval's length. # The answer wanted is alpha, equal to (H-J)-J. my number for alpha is -126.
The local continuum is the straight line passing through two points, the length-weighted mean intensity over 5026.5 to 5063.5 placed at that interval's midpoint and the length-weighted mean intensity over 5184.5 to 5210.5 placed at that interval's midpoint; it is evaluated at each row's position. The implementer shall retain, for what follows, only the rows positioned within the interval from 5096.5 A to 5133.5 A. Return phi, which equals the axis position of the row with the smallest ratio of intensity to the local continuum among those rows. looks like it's 5099.0 A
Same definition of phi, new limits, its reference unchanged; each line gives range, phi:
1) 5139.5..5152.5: 5140.0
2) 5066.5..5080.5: 5080.0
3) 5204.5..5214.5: 5206.0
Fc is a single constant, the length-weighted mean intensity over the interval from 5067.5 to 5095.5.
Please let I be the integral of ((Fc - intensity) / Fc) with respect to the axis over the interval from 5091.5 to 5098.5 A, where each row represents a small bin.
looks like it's 0.01 A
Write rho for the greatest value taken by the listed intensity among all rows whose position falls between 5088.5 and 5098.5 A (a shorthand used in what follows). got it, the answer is 119.9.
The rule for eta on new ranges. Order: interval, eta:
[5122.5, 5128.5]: 8.8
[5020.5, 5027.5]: 11.6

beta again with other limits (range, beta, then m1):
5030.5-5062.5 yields 56.0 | 112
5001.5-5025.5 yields 54.9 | 110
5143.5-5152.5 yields 54.8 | 110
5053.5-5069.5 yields 57.0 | 114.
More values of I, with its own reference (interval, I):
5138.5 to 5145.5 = 0.39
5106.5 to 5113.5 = 0.04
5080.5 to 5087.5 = 0.02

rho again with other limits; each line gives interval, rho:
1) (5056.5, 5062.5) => 117.7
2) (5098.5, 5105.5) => 116.4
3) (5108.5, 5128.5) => 120.7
